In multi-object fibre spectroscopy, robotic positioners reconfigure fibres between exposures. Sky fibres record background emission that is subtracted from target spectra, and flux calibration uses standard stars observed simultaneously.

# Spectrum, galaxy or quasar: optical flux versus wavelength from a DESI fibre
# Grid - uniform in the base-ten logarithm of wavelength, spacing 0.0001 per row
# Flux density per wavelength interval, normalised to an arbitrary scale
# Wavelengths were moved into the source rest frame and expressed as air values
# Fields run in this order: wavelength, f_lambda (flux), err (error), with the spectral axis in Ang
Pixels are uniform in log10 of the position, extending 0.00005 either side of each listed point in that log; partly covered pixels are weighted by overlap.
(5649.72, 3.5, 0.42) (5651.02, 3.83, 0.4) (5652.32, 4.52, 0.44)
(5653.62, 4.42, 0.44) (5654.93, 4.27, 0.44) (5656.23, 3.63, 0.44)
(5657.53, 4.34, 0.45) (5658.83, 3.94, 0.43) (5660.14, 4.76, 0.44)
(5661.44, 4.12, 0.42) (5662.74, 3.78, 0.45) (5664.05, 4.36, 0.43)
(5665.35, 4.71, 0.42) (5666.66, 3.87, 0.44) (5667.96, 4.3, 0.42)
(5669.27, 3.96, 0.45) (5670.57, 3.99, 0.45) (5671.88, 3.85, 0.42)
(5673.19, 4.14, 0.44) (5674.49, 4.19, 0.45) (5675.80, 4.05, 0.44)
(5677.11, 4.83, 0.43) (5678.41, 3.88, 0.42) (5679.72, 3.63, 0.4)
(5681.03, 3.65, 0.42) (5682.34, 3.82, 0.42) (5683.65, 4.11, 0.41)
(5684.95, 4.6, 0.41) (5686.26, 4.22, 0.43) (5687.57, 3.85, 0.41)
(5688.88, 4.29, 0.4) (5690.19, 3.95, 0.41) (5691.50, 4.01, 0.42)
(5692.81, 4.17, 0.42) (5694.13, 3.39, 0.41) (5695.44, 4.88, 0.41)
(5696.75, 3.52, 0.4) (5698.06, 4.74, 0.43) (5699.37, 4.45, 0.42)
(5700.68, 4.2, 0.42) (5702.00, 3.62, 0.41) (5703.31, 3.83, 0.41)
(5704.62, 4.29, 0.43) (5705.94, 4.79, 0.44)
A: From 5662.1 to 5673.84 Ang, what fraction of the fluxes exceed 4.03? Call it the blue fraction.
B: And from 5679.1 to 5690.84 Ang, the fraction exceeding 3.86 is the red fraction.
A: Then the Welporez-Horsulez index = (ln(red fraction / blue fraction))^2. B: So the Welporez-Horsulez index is 0.050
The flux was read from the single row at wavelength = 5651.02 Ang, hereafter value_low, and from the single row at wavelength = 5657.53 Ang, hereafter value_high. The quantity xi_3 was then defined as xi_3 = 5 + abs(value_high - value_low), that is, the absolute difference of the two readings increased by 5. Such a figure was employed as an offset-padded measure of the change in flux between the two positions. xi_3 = 5.51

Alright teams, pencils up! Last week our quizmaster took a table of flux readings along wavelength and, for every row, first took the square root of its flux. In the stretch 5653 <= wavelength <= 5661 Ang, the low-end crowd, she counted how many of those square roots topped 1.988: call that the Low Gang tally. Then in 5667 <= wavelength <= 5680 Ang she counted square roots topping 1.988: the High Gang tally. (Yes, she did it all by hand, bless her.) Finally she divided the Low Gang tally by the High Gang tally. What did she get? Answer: 0.57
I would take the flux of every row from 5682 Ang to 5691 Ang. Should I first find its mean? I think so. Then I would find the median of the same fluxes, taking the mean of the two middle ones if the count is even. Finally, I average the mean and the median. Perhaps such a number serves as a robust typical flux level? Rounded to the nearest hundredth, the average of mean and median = 4.12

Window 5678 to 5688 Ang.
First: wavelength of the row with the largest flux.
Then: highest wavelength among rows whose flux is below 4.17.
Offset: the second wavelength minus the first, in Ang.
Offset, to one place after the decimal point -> 2.6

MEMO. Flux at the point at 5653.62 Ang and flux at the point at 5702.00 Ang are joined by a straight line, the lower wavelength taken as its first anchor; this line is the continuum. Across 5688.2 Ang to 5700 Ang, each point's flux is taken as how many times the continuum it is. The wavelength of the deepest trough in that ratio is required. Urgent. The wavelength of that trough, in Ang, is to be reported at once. 5694.13 Ang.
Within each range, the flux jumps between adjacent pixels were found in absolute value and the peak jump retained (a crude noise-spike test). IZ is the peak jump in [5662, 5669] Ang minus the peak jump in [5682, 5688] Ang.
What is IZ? 0.35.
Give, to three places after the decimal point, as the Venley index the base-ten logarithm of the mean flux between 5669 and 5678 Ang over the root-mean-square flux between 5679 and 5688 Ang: 0.016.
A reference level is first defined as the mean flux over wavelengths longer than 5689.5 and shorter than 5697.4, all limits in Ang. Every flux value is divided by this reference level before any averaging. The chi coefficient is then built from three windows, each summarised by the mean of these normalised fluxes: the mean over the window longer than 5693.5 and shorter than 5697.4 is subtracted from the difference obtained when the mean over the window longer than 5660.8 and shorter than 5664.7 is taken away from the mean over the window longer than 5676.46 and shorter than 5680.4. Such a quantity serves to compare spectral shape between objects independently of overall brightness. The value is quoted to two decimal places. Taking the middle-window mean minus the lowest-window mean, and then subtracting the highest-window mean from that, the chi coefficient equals -0.98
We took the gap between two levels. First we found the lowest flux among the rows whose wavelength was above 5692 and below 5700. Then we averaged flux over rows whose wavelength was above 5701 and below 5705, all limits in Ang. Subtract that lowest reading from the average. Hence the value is 0.52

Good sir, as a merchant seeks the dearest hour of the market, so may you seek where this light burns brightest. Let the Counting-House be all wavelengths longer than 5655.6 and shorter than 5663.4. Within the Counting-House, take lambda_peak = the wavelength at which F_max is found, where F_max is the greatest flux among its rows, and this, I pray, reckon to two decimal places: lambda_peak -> 5660.14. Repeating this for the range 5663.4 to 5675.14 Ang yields 5665.35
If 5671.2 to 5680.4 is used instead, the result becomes 5677.11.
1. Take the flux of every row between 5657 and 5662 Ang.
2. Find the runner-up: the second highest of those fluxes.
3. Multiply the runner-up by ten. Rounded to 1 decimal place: 43.4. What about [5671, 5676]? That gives 41.4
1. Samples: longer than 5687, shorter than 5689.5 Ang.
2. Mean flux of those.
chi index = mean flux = 4.07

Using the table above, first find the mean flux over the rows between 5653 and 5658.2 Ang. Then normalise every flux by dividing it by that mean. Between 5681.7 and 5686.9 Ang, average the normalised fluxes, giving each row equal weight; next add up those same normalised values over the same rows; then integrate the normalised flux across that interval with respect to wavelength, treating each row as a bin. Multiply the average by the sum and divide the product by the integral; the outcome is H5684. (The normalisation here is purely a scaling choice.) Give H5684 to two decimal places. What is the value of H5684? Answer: 0.77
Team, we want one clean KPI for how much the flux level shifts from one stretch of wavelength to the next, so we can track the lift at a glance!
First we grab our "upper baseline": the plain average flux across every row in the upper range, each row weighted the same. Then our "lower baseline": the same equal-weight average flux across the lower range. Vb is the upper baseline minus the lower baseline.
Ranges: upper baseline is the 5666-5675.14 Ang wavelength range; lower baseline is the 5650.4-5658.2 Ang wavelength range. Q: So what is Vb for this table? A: -0.1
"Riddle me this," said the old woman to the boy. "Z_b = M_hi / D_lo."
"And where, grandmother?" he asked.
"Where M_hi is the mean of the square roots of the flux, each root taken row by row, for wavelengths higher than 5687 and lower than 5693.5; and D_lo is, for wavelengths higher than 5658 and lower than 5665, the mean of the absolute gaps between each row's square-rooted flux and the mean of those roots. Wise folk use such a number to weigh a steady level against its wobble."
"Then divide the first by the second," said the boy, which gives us 28.2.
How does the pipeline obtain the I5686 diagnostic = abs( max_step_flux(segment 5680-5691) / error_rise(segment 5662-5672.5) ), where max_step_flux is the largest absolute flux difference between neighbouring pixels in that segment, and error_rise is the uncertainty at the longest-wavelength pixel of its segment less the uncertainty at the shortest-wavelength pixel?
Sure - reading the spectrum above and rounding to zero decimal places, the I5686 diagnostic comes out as 16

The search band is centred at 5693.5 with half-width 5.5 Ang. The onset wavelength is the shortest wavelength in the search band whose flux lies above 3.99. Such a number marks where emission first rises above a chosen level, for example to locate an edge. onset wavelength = 5688.88 Ang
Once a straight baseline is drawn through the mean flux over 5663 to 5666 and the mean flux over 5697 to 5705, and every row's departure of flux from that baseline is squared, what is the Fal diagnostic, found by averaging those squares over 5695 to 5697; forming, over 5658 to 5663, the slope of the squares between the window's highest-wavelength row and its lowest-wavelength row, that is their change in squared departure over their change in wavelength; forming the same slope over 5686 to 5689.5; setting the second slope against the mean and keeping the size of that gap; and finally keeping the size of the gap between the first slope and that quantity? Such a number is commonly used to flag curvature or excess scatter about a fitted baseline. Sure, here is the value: 0.42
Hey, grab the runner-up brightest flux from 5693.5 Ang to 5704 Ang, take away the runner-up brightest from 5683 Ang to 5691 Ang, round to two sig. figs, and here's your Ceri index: 0.45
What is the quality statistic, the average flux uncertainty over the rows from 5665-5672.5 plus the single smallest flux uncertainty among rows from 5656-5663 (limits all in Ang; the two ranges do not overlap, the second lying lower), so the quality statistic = 0.85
